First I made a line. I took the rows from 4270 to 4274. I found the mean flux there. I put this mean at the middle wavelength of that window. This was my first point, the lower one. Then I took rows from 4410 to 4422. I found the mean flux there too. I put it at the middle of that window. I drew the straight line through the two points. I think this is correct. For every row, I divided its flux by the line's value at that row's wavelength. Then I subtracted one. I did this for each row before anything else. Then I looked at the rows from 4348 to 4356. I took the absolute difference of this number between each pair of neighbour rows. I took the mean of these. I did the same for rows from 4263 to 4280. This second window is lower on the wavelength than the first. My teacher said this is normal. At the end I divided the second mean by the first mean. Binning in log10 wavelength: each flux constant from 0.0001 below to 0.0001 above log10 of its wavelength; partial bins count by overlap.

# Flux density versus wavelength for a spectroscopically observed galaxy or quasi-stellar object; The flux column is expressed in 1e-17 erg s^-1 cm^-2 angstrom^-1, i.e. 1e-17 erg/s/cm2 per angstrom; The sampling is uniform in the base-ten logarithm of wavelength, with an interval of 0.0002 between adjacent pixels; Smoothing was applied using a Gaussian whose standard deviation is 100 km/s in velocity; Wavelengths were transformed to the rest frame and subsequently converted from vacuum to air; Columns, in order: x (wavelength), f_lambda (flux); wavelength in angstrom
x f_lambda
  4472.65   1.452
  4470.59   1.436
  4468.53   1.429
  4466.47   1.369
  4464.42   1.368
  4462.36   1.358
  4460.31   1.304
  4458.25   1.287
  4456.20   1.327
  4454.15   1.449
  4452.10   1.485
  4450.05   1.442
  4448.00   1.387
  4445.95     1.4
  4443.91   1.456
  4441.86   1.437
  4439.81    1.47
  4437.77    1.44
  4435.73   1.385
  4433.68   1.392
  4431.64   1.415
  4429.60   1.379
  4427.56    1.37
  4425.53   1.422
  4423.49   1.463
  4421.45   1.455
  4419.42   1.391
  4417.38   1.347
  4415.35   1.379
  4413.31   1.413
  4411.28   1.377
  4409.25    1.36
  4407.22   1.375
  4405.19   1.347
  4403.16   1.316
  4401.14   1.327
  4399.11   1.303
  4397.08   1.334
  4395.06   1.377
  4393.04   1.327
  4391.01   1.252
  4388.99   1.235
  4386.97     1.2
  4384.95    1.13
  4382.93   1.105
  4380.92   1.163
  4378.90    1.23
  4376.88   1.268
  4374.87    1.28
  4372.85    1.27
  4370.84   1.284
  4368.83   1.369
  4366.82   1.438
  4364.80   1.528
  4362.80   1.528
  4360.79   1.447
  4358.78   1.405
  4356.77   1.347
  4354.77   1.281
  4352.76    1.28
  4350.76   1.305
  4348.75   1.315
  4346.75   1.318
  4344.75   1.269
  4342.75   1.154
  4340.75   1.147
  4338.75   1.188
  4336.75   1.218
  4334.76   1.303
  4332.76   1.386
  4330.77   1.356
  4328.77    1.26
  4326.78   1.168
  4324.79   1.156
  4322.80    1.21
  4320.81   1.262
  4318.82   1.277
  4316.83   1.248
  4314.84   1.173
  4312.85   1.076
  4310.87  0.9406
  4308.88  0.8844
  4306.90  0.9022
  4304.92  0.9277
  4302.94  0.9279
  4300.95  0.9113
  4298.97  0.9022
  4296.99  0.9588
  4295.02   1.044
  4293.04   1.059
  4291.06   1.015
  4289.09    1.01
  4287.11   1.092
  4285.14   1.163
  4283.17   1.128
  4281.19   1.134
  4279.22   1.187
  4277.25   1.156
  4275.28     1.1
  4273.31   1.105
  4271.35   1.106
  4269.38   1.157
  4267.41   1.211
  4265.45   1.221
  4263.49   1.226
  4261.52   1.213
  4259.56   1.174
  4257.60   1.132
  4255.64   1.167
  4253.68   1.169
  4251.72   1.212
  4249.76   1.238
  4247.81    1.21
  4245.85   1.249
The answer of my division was 2.13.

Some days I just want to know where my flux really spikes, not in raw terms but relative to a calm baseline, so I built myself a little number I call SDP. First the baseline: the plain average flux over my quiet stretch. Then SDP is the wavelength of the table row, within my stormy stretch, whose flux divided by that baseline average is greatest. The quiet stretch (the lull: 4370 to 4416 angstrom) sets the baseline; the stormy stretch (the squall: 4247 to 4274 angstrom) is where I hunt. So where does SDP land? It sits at 4249.76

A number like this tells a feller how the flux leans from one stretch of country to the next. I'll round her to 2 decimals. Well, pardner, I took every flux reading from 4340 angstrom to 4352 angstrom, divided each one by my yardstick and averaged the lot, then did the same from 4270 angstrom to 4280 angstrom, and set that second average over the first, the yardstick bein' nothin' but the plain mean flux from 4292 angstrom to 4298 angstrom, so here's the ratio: 0.90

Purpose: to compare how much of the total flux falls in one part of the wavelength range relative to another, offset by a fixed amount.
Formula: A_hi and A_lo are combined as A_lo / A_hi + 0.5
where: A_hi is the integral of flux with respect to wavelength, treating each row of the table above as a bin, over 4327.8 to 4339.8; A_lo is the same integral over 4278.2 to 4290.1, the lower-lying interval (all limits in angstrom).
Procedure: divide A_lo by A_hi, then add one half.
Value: 1.36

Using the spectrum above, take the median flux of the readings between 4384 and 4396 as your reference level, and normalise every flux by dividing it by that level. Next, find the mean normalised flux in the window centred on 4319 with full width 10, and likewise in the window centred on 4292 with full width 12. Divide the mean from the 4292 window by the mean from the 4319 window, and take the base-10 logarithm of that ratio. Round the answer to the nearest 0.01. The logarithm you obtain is -0.08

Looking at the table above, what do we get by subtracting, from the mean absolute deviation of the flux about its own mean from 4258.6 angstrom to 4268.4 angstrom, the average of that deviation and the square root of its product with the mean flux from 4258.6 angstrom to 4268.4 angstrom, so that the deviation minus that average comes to -0.058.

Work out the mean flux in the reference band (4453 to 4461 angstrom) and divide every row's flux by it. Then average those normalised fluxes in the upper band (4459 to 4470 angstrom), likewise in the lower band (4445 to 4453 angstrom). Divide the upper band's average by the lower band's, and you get 0.96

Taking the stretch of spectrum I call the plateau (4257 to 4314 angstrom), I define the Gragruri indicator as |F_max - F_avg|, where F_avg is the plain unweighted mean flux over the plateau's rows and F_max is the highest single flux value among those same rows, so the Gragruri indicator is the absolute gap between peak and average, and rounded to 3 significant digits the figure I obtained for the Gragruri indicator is 0.155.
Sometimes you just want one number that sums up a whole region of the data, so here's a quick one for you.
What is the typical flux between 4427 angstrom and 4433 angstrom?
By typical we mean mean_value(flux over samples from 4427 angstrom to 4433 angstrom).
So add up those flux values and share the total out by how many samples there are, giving 1.39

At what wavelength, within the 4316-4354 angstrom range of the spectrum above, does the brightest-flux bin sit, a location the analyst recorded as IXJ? 4332.76 angstrom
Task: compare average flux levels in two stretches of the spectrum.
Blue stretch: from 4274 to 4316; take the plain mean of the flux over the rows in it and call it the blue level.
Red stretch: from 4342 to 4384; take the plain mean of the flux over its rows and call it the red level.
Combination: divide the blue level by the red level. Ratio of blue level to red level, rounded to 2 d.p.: 0.79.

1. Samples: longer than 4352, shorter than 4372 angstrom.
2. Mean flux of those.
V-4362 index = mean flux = 1.39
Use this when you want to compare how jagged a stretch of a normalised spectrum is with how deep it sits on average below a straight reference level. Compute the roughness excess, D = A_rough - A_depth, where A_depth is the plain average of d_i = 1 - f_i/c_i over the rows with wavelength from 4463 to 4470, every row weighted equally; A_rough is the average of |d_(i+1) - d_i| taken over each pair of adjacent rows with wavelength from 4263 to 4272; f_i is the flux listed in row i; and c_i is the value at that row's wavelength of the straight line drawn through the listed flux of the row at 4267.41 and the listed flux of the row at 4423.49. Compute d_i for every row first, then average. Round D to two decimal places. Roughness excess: -0.07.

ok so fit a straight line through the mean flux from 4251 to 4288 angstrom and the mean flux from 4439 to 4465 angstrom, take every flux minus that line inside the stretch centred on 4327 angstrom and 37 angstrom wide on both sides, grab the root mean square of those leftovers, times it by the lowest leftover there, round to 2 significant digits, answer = -0.052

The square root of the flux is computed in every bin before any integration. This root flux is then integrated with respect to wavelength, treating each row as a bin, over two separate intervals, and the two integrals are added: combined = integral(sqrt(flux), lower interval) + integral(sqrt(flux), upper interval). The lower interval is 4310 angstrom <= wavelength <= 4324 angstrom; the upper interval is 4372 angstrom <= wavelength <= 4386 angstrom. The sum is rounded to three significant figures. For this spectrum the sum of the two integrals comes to 30.5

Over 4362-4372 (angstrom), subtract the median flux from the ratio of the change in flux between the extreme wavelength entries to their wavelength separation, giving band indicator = -1.47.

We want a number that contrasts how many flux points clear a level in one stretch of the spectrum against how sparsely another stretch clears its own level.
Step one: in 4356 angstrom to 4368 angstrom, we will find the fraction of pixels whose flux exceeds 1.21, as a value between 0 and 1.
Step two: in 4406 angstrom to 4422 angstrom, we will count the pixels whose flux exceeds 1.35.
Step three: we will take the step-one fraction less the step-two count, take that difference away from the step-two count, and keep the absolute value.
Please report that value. 13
